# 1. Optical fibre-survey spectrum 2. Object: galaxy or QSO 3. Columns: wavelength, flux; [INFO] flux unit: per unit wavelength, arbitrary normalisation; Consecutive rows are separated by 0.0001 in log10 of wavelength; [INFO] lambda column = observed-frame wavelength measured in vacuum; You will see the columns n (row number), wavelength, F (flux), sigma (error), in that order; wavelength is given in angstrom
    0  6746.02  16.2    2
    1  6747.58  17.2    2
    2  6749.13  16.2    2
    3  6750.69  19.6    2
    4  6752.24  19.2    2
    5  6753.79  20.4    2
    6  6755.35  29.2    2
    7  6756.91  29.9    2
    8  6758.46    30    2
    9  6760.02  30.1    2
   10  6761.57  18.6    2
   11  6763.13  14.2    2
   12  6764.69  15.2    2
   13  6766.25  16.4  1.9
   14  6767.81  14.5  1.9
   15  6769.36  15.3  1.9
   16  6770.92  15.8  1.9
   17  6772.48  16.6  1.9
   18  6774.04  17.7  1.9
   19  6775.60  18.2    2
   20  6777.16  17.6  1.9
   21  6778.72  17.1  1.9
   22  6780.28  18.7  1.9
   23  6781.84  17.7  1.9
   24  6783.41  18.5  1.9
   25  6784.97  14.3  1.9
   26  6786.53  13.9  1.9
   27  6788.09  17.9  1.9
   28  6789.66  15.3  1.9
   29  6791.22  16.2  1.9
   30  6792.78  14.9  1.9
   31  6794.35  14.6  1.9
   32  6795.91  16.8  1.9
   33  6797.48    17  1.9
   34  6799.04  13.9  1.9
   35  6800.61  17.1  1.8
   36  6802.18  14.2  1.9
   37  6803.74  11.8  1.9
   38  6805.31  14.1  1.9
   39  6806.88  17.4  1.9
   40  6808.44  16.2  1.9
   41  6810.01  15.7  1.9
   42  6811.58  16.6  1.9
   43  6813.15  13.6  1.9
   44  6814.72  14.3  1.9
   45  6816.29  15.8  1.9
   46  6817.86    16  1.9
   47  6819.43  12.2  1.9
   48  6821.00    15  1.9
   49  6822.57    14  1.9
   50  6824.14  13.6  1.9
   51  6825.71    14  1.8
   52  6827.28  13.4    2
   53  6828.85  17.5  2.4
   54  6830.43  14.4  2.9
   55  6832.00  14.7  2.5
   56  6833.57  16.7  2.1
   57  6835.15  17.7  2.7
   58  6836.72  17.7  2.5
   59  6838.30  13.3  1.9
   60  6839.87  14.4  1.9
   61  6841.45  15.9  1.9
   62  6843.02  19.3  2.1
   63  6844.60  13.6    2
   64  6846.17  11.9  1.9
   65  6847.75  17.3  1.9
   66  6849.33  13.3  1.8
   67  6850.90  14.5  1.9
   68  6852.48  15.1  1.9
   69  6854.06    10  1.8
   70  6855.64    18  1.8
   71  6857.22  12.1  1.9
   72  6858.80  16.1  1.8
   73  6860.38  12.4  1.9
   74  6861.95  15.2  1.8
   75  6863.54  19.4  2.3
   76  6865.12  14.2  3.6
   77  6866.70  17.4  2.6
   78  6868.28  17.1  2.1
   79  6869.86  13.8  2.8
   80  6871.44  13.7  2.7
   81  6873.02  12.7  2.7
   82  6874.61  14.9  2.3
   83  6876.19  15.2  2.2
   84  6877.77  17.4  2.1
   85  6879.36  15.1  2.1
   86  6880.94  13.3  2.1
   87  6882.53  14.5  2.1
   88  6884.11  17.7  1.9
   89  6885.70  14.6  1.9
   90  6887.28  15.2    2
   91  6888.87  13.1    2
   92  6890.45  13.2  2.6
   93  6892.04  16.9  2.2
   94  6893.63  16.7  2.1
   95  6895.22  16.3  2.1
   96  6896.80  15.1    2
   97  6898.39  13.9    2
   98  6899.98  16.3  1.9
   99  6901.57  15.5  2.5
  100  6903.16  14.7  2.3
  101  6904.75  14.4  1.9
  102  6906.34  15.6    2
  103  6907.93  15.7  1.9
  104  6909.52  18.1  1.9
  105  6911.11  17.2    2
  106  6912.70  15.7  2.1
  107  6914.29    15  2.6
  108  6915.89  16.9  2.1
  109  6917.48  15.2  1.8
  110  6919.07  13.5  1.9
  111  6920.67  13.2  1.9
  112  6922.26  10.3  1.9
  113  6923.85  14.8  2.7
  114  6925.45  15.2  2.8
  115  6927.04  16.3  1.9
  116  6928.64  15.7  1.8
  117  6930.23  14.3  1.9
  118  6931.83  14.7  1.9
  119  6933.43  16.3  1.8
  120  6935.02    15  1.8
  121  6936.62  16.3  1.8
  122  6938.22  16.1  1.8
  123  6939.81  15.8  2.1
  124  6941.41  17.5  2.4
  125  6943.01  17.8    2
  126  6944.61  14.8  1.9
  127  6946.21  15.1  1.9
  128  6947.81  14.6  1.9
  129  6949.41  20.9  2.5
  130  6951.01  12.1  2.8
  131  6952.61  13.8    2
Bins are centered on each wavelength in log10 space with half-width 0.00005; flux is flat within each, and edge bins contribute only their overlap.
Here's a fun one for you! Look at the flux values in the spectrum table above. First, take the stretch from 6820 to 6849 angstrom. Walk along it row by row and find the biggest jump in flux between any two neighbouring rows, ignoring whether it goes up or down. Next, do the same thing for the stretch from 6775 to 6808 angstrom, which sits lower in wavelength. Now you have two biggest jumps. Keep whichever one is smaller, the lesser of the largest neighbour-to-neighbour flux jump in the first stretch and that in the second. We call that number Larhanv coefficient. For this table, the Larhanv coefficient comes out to 4.2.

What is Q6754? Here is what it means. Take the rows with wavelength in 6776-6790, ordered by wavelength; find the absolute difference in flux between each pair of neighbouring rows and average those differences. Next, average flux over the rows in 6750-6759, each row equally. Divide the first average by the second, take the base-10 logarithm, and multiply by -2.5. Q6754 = 2.79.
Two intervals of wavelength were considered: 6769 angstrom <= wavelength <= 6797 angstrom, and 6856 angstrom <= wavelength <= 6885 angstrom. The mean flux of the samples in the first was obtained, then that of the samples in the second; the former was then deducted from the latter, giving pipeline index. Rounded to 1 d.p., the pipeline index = -1.4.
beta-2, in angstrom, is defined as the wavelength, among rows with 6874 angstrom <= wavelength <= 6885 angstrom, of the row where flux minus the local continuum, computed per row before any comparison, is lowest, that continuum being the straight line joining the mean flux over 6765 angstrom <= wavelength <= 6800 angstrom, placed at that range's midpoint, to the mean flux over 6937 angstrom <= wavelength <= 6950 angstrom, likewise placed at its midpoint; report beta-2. 6880.94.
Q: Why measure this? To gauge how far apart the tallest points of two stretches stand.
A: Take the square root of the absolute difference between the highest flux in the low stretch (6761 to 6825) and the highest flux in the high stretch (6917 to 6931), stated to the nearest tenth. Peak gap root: 1.5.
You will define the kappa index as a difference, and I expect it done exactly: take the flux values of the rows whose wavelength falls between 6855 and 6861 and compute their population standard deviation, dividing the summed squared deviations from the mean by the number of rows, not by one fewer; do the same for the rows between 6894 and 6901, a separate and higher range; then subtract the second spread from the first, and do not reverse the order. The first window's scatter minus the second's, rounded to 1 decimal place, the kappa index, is 1.5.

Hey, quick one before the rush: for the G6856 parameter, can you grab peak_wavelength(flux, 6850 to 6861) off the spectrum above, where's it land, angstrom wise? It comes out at 6855.64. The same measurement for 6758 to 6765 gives 6760.02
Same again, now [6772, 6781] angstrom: 6780.28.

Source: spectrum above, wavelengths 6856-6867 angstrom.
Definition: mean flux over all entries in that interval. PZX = 15.3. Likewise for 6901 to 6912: 15.9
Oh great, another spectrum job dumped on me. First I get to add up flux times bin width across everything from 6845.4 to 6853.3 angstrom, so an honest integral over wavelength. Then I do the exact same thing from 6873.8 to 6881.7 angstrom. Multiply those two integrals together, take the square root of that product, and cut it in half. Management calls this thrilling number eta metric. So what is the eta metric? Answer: 58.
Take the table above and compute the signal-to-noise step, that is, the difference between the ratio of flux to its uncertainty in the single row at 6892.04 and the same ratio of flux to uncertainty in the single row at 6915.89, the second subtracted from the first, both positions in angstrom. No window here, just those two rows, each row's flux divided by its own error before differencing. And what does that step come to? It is -0.4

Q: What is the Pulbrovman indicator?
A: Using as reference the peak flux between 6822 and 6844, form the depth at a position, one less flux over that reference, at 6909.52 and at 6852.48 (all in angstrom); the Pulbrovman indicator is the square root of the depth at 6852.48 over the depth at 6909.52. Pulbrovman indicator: 1.87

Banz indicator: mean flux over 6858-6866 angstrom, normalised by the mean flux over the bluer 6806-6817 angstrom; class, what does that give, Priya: 0.99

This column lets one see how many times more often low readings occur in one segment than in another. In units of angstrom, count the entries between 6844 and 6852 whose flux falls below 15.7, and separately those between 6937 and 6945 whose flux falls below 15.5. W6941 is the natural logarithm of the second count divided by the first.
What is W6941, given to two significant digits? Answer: -1.4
